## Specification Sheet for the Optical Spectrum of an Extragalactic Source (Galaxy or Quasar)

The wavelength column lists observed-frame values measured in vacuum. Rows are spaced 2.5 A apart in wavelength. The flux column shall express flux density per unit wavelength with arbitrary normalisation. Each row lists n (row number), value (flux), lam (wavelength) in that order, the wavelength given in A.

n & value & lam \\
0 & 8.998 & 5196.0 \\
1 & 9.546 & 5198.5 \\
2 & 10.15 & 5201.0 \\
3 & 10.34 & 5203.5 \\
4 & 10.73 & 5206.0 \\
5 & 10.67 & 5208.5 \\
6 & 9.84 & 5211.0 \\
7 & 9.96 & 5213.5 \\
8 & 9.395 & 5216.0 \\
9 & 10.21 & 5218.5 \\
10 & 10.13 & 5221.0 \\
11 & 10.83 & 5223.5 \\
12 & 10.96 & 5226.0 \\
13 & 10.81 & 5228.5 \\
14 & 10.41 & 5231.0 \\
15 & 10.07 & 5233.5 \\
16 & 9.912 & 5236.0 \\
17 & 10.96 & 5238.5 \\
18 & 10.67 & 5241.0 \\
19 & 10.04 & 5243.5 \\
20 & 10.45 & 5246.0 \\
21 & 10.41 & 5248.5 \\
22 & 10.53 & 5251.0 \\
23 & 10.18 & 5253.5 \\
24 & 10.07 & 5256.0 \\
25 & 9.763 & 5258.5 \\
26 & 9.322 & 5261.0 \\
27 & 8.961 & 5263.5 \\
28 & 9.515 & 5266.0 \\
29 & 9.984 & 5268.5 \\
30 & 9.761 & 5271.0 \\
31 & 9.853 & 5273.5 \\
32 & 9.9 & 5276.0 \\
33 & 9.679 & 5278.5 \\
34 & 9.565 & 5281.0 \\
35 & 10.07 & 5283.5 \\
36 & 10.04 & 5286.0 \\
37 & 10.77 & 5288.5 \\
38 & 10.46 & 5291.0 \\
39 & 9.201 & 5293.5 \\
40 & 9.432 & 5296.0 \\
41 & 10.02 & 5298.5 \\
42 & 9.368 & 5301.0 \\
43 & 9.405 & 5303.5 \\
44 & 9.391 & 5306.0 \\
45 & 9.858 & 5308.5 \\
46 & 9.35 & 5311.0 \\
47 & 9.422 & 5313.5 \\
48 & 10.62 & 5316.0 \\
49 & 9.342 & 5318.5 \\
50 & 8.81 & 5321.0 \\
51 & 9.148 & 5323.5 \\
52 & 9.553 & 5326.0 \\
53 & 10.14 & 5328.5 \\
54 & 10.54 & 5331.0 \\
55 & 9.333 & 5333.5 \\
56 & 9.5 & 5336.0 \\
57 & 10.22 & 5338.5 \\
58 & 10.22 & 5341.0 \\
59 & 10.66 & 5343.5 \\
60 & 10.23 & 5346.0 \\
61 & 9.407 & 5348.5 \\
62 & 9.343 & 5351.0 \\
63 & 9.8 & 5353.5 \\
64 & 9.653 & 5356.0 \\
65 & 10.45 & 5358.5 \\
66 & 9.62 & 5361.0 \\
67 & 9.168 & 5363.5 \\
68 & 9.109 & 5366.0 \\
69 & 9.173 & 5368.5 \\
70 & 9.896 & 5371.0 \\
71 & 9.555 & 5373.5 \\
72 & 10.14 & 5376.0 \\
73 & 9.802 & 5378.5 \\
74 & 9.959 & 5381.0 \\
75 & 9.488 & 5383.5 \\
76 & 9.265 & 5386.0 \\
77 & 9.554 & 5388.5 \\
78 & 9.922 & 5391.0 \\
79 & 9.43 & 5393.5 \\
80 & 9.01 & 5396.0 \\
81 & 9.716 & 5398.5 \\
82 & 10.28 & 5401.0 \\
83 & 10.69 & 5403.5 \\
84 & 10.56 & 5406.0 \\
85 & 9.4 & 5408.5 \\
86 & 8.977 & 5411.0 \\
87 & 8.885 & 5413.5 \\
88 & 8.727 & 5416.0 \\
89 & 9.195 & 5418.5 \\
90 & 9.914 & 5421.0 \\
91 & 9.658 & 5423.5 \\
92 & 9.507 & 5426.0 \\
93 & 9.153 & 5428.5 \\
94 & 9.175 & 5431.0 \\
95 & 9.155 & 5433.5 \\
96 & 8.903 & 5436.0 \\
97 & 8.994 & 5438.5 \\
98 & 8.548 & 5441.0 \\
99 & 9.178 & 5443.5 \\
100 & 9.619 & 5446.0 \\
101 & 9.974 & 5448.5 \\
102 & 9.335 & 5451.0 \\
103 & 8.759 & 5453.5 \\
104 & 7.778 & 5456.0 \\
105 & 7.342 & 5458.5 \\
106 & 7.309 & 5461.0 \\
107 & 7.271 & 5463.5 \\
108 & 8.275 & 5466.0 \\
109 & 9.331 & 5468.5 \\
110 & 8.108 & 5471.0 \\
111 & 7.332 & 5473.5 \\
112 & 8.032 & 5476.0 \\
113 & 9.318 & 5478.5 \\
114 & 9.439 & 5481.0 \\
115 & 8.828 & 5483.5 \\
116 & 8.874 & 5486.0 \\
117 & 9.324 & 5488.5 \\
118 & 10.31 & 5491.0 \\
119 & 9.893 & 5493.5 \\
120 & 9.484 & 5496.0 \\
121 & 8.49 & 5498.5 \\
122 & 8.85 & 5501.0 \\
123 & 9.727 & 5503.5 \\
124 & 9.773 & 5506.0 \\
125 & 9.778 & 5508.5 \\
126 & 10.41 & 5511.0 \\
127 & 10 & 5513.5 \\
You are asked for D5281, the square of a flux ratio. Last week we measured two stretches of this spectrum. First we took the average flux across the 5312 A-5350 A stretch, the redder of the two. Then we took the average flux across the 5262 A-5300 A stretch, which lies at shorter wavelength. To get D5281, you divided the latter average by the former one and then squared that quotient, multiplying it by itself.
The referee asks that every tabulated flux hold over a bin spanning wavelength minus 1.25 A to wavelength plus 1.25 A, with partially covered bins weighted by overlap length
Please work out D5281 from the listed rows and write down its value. 1.00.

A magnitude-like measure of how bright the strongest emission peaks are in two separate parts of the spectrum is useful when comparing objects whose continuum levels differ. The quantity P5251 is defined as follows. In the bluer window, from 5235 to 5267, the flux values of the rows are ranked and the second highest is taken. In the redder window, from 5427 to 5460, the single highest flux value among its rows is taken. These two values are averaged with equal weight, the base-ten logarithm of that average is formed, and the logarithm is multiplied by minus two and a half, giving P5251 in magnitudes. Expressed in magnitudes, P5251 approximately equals -2.534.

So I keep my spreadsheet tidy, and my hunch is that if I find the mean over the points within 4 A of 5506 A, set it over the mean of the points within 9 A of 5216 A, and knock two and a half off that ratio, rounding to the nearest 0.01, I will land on -1.54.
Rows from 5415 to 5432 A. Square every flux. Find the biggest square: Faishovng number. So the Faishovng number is 98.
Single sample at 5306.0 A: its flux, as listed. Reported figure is 9.391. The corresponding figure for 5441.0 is 8.548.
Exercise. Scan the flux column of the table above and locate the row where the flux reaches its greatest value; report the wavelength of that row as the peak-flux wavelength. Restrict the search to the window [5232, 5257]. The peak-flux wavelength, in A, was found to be 5238.5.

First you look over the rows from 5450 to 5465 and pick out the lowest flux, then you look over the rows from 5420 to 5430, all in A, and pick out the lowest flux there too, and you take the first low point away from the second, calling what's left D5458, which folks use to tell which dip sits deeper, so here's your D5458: 1.9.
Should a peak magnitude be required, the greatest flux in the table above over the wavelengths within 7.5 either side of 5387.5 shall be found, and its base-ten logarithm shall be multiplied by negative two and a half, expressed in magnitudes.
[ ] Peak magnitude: -2.50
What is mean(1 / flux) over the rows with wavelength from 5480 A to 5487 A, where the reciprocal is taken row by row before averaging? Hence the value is 0.111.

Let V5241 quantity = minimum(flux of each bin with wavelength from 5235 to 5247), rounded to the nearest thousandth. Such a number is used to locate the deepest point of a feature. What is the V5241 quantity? 9.912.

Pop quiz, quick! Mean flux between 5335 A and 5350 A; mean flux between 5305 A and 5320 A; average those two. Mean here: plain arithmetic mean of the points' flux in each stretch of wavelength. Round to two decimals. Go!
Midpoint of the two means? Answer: 9.85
